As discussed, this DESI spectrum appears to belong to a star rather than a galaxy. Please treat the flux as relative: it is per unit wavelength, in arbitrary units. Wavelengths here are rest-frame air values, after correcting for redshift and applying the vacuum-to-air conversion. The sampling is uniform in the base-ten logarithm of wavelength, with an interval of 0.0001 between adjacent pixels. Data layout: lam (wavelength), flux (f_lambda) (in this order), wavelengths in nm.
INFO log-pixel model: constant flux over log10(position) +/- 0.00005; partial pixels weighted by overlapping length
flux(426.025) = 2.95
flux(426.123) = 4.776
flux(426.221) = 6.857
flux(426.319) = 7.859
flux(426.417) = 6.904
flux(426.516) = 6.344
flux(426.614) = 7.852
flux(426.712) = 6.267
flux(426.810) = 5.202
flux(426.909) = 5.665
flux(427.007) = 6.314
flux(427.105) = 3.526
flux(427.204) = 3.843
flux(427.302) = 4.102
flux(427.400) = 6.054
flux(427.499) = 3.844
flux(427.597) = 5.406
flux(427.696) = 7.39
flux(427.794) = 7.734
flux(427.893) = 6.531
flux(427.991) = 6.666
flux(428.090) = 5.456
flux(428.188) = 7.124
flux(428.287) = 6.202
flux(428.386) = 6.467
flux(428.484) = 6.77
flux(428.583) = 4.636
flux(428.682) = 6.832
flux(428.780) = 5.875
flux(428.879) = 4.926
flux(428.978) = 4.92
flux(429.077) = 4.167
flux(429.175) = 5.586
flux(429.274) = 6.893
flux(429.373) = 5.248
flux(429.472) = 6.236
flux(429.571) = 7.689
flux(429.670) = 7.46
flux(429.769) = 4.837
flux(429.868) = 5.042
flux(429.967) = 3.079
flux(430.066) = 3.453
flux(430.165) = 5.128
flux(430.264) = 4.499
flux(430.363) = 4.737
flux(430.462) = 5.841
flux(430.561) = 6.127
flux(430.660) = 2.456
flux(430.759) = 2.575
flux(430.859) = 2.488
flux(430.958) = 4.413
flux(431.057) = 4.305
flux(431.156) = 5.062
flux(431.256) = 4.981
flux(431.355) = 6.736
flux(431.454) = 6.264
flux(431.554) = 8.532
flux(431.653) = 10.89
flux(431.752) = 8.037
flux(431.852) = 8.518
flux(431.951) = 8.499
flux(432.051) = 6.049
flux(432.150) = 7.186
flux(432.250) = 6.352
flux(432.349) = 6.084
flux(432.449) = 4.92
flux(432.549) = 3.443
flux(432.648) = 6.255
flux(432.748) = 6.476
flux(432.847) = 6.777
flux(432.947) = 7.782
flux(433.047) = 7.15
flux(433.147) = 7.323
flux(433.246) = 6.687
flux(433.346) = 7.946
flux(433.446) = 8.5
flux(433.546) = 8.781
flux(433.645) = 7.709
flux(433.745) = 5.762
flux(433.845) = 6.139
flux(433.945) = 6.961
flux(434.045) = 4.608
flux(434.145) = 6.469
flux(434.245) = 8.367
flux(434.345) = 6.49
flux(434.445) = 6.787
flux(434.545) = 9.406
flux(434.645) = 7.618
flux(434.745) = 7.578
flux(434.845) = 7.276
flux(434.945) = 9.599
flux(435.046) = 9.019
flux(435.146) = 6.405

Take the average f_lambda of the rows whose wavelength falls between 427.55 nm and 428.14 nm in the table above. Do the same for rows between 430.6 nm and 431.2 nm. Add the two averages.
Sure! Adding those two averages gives 10.1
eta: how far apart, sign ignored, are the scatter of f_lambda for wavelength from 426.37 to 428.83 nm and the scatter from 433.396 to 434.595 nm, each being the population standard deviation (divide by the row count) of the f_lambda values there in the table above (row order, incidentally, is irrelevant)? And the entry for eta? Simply 0.16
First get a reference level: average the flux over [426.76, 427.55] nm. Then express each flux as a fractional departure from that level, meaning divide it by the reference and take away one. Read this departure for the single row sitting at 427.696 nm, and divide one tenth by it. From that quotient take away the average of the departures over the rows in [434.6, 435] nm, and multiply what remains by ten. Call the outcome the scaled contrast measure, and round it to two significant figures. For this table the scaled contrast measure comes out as -4.8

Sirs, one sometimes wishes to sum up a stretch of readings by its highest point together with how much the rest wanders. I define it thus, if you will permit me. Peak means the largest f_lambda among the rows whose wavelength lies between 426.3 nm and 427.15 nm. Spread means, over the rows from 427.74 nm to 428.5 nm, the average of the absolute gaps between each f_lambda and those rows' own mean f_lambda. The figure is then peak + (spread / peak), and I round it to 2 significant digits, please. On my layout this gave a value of 7.9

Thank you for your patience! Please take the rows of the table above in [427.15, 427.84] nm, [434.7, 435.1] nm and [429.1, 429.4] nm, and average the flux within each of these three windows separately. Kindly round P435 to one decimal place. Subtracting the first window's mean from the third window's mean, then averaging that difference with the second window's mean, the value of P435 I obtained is 4.4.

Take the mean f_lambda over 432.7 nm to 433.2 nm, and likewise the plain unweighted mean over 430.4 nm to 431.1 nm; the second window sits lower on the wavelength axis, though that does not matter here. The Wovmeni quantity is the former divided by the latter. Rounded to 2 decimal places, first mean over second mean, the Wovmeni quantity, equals 1.76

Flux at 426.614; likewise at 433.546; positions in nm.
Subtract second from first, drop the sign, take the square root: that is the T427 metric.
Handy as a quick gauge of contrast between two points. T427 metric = 1.0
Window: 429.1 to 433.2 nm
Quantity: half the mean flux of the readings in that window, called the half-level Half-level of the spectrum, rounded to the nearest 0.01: 2.94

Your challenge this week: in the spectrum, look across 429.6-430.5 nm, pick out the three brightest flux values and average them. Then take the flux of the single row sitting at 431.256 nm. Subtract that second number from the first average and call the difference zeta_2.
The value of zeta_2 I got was 1.2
